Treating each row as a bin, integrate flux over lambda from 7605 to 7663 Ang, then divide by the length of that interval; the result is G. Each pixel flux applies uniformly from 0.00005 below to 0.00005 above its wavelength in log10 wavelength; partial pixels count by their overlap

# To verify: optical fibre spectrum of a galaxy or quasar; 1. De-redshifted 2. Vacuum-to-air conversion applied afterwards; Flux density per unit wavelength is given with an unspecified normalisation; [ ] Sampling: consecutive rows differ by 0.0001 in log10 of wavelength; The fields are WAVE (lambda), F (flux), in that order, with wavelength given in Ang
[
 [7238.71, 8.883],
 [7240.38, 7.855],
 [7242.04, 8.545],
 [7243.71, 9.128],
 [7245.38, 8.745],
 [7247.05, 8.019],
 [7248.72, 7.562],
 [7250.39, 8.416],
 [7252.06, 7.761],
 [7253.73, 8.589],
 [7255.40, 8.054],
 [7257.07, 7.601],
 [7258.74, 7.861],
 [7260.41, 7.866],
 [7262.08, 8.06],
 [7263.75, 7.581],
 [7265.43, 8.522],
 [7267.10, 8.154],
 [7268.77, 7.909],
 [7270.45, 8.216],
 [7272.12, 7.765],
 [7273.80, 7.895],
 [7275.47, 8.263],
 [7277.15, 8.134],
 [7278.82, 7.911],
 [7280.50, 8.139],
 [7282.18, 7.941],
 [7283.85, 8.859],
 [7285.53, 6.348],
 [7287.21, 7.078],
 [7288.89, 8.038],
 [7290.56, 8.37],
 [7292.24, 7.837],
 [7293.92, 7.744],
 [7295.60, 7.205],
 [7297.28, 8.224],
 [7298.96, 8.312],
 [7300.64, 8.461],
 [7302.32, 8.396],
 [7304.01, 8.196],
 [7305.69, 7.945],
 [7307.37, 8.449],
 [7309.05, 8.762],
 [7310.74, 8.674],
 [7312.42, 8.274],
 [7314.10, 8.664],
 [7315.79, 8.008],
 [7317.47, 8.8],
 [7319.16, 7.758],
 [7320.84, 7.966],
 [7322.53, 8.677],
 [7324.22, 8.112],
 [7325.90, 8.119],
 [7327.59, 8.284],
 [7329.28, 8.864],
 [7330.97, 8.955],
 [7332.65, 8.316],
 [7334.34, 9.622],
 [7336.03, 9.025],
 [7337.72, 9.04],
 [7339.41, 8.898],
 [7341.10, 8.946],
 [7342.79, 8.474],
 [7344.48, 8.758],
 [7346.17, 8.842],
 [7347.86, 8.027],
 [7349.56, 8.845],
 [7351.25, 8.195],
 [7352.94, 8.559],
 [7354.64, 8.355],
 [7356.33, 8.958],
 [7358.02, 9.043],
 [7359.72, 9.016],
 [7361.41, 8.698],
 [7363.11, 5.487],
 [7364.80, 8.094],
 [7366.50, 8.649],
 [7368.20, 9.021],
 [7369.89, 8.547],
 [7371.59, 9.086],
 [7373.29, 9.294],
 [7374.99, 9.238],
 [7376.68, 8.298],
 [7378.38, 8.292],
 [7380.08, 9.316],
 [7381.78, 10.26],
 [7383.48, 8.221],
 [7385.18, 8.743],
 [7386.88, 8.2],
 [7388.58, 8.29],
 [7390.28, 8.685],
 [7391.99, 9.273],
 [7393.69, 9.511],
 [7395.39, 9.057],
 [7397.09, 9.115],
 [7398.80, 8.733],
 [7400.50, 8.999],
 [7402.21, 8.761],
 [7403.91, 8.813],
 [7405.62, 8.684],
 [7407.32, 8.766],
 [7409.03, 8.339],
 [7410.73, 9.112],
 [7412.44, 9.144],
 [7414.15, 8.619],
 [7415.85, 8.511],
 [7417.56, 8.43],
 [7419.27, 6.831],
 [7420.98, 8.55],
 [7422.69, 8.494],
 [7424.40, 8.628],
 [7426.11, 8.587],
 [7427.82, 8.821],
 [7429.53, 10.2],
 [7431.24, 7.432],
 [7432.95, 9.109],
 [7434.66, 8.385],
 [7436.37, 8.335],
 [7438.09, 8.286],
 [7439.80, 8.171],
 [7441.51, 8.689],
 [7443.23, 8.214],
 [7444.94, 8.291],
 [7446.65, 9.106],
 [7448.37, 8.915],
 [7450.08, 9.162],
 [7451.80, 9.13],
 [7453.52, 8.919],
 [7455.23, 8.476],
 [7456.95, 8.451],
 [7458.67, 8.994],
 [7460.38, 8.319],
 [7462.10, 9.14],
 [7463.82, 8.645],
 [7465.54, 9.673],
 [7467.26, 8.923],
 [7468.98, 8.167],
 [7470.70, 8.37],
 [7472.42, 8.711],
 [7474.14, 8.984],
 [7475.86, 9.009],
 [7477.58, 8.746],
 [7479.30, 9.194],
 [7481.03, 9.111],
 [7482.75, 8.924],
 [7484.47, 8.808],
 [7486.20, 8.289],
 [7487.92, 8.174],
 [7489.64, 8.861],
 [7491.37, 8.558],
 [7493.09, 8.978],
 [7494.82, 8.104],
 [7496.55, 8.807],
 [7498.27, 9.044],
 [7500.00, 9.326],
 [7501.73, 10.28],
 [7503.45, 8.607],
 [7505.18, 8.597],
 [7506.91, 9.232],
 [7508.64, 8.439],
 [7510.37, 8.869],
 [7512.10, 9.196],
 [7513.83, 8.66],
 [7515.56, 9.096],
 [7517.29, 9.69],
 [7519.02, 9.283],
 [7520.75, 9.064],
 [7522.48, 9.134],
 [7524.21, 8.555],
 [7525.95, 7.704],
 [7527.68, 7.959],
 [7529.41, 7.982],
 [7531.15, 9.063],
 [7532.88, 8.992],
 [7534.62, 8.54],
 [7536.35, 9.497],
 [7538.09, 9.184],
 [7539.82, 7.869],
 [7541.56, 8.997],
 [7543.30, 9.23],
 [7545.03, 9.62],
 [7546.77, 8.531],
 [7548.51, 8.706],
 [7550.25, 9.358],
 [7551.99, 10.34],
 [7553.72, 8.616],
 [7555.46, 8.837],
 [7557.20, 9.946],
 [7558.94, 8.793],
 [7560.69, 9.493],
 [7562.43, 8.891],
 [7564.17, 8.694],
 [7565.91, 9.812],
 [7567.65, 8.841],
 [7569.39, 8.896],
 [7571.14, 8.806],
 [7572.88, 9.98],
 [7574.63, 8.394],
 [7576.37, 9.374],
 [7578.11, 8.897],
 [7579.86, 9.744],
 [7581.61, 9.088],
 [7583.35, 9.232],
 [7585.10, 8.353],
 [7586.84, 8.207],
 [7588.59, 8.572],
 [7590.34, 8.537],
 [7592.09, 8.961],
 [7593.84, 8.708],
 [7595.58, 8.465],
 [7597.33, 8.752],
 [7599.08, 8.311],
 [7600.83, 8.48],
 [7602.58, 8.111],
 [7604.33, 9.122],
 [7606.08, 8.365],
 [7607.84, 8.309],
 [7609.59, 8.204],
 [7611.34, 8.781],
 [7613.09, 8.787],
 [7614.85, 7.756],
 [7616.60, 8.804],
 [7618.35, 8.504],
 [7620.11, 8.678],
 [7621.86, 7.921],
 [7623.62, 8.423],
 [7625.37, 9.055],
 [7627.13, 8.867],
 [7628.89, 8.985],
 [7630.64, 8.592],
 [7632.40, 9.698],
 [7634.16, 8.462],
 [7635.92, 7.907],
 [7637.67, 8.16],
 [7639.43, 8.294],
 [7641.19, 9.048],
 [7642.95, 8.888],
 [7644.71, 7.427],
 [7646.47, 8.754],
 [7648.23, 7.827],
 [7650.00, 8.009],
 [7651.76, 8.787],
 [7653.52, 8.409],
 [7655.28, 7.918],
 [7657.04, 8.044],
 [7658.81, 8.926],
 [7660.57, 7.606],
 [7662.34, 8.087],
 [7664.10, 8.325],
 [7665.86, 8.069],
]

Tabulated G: 8.44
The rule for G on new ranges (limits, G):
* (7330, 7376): 8.67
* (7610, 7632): 8.61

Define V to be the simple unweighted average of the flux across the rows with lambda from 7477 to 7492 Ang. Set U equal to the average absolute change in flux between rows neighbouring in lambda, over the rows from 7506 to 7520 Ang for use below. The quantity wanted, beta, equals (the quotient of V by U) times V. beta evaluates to 152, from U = 0.50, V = 8.74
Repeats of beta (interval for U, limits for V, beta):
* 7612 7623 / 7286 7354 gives 106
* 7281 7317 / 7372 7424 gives 143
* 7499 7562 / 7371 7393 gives 122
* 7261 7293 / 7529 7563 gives 146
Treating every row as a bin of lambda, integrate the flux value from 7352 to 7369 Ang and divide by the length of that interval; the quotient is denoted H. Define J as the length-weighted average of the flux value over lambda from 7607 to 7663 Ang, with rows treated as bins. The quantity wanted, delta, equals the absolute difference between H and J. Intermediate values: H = 8.4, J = 8.4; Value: 0.05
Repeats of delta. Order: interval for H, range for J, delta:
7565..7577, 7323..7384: 0.49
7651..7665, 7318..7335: 0.20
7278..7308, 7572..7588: 1.06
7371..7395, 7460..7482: 0.05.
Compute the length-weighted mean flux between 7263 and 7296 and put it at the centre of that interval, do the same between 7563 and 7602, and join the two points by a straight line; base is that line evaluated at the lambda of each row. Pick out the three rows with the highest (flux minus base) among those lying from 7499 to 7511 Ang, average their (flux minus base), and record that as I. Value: 1.00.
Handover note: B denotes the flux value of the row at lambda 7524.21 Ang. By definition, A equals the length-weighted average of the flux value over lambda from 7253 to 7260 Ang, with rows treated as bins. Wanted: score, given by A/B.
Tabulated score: 0.94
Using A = 8.0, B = 8.555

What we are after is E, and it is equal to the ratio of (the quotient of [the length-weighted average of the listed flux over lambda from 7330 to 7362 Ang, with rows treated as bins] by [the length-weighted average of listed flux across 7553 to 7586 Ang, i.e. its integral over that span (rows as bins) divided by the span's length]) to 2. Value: 0.48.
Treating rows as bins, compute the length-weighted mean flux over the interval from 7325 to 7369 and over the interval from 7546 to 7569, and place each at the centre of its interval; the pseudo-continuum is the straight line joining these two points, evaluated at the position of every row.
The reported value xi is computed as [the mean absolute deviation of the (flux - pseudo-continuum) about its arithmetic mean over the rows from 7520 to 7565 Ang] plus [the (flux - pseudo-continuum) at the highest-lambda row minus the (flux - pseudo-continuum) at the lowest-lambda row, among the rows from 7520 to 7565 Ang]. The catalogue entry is 0.0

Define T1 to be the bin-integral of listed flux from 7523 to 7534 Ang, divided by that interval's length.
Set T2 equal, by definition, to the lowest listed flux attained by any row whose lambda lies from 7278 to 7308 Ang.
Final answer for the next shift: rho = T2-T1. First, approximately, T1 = 8.40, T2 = 6.348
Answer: -2.1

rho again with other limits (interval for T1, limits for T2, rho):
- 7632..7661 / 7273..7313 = -2.0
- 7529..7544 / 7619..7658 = -1.4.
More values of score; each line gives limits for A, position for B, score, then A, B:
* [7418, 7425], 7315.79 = 1.01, 8.1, 8.008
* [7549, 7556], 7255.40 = 1.15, 9.3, 8.054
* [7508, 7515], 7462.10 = 0.96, 8.8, 9.14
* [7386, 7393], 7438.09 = 1.04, 8.6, 8.286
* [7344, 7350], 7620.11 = 0.99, 8.6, 8.678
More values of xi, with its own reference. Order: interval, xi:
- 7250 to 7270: -0.3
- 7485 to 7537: 1.5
